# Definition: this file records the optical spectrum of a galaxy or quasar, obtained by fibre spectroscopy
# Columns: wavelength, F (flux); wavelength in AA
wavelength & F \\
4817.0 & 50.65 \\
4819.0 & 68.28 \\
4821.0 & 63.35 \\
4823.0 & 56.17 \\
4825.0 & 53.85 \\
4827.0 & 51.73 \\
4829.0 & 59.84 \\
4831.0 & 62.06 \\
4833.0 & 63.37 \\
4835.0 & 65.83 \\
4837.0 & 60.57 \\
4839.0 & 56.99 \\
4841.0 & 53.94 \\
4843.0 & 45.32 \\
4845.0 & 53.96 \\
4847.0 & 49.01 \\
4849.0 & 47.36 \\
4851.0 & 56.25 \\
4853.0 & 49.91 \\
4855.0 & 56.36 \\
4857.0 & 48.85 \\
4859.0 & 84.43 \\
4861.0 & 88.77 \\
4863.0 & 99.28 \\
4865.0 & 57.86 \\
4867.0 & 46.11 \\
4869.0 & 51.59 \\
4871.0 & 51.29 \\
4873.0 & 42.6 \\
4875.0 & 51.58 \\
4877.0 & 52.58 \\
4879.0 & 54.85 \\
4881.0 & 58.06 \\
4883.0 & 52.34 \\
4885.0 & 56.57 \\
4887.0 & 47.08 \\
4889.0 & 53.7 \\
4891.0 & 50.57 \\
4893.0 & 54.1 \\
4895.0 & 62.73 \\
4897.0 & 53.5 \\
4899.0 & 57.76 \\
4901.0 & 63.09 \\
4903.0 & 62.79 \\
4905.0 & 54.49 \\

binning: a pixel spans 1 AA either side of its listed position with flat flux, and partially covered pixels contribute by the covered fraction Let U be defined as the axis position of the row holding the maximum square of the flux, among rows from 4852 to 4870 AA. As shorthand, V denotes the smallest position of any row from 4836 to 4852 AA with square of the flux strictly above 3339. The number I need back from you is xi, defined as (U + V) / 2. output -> 4850 AA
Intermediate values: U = 4863.0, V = 4837.0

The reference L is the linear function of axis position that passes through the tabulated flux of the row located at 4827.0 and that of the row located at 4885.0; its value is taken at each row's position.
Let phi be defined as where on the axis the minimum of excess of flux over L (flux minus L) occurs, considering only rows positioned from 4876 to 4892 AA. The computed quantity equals 4887.0 AA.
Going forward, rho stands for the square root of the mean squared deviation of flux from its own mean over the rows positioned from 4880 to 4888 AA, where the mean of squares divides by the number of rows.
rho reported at 4.3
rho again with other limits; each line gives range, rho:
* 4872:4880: 4.7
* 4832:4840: 3.3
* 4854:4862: 17.3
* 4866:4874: 3.8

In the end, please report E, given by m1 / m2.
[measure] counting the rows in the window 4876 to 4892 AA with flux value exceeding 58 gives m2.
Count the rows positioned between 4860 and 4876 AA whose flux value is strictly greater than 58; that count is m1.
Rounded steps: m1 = 2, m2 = 1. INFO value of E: 2.0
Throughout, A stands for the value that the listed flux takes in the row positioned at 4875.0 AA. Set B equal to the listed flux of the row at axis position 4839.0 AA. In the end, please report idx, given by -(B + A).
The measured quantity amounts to -109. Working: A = 51.58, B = 56.99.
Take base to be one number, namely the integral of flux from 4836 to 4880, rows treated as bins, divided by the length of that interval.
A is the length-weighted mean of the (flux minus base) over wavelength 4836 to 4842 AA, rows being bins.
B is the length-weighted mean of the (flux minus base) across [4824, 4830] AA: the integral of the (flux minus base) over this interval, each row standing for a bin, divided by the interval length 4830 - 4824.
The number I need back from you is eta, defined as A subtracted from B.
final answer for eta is -2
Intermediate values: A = 0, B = -2.1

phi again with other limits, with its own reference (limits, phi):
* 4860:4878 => 4873.0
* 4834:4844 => 4843.0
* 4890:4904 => 4891.0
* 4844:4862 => 4849.0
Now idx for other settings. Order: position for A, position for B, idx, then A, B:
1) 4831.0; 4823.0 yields -118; 62.06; 56.17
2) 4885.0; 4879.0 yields -111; 56.57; 54.85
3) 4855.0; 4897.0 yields -110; 56.36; 53.5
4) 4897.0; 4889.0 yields -107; 53.5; 53.7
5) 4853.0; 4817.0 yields -101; 49.91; 50.65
